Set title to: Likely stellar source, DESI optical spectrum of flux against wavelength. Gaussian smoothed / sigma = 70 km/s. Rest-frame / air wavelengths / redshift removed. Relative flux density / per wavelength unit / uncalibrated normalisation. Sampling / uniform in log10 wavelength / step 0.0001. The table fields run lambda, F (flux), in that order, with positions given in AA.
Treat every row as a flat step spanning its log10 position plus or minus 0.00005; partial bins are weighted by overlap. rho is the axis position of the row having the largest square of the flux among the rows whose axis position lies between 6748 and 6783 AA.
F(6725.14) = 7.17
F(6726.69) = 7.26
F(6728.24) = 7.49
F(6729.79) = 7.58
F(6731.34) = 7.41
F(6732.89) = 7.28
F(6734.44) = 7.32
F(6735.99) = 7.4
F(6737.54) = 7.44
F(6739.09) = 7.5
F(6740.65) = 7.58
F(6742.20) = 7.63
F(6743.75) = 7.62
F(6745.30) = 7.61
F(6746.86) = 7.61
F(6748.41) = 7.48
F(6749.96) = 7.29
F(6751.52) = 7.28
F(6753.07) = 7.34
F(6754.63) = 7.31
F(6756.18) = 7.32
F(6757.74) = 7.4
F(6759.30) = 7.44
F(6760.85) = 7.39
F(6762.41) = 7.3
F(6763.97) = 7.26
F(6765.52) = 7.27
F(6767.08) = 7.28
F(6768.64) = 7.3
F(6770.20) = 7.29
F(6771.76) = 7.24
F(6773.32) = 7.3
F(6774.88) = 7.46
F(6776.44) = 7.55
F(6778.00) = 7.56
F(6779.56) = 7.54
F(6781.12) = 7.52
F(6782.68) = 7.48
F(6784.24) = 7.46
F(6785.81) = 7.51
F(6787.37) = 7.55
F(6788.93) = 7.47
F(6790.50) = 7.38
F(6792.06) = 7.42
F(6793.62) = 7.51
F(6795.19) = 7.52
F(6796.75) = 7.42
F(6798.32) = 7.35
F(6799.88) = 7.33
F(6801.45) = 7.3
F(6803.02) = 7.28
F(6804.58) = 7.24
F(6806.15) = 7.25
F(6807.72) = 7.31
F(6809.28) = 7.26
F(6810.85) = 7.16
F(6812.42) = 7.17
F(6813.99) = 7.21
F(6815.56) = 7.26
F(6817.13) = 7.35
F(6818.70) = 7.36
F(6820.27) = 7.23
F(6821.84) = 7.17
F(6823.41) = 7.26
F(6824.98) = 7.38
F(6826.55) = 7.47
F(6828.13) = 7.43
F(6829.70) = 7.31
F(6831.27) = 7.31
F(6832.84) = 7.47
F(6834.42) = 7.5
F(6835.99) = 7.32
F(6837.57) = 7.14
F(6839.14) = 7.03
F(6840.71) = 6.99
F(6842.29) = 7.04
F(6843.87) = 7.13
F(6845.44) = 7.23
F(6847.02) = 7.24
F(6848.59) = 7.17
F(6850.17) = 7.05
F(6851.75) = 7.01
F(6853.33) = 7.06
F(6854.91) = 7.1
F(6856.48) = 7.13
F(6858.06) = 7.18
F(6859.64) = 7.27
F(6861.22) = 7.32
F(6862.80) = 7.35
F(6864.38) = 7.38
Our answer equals 6778.00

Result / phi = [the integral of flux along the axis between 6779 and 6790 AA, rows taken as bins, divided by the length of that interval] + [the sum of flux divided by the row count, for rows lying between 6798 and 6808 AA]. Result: 14.8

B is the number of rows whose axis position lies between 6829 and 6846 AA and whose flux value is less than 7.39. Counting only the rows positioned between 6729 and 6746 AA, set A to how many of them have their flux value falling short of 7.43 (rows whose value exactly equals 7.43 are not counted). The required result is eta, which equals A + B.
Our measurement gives 13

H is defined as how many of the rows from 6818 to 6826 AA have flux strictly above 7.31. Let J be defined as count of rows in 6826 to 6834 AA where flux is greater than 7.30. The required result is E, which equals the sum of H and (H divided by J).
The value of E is 2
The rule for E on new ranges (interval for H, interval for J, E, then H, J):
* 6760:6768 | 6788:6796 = 1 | 1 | 5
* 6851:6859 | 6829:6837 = 0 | 0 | 5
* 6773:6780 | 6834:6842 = 6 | 4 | 2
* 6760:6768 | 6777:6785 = 1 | 1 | 5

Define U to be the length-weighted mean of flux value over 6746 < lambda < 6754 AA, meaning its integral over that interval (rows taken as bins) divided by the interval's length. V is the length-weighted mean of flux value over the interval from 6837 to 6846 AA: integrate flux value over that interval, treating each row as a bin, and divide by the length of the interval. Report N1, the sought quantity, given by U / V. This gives 1.04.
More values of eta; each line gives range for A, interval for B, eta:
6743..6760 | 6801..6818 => 17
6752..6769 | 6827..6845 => 18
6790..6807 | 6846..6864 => 20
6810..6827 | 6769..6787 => 13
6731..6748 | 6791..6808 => 11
